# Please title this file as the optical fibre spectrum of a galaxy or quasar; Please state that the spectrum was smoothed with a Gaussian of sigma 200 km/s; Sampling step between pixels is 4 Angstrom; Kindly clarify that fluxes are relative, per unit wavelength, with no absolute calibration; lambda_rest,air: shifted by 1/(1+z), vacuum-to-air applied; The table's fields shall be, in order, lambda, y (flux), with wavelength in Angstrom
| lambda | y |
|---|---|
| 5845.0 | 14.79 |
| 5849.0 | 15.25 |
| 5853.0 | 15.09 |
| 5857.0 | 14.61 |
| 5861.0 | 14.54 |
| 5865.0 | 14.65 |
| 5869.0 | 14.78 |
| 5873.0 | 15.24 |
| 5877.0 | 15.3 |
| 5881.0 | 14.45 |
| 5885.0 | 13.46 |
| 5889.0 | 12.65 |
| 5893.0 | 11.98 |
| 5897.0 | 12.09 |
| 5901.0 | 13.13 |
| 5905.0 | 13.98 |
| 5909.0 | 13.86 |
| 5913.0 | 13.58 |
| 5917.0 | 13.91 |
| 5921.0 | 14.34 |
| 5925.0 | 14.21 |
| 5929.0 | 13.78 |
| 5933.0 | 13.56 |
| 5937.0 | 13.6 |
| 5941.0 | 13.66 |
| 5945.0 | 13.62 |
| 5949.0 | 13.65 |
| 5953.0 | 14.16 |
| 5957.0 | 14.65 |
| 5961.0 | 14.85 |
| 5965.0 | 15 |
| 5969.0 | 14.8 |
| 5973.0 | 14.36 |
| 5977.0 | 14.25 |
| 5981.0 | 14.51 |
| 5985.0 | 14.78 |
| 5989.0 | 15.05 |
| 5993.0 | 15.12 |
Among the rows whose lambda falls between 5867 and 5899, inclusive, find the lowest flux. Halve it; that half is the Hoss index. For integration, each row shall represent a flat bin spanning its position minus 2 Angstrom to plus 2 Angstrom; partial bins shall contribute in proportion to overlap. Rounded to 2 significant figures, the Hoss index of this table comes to 6.0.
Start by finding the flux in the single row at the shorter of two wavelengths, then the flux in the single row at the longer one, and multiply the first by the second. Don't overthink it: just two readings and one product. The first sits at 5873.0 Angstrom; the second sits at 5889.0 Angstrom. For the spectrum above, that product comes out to 193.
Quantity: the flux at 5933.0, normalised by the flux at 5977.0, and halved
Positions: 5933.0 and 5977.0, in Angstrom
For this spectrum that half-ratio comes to 0.476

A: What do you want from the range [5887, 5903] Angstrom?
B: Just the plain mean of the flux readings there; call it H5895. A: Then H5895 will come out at 12.5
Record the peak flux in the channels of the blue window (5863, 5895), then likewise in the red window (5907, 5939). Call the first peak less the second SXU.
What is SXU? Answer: 1.0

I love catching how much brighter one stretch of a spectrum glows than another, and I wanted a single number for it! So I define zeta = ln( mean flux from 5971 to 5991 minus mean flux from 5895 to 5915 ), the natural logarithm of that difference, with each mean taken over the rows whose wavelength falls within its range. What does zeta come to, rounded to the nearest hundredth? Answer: 0.23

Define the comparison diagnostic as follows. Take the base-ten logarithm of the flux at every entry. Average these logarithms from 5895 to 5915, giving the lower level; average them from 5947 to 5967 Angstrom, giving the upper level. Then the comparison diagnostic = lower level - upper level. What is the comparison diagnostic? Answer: -0.036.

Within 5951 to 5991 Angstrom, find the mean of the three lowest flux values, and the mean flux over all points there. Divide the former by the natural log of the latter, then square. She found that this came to 28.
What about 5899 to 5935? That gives 26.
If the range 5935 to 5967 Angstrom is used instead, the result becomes 26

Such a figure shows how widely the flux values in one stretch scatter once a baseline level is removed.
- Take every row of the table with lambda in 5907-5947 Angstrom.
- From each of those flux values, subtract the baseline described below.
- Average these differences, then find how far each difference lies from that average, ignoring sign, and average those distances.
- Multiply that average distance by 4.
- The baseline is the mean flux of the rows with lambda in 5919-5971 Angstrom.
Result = 0.86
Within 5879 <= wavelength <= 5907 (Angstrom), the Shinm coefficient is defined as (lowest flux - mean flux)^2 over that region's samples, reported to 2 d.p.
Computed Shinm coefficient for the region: 1.27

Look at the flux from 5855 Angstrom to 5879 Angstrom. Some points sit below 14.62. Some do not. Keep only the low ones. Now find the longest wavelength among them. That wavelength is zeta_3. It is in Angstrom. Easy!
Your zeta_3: 5861.0 Angstrom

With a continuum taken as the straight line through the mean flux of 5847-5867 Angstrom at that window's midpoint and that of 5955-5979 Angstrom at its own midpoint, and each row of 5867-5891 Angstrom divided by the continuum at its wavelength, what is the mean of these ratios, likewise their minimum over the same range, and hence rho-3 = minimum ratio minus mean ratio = -0.11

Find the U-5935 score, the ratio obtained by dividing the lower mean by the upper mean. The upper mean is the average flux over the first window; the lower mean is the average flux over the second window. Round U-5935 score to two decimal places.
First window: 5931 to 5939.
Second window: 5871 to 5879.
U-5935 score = 1.12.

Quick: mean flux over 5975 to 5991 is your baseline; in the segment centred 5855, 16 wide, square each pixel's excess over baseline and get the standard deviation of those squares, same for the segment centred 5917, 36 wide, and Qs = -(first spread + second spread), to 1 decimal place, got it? -0.8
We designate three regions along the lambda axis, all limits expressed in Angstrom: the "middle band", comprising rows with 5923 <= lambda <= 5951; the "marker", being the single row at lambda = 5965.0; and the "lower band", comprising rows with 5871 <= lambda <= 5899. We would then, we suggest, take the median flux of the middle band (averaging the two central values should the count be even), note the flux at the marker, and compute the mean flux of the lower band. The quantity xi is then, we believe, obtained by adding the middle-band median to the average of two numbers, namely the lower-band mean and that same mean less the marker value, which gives 19.7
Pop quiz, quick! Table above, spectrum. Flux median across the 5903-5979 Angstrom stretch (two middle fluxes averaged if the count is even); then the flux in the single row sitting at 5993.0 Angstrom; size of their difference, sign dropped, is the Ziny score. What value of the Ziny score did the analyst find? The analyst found 1.14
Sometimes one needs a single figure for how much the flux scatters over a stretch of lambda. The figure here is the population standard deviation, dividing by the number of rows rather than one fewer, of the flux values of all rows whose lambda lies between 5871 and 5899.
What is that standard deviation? 1.3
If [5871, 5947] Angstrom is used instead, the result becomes 0.8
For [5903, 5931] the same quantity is 0.2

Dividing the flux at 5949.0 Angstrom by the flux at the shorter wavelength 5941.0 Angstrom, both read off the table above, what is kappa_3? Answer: 1.00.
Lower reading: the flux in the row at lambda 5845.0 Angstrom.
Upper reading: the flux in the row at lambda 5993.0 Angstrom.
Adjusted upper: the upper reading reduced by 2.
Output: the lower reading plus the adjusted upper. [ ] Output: 27.91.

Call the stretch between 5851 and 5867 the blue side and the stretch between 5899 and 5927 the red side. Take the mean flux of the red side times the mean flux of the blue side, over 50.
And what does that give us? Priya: 4.08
